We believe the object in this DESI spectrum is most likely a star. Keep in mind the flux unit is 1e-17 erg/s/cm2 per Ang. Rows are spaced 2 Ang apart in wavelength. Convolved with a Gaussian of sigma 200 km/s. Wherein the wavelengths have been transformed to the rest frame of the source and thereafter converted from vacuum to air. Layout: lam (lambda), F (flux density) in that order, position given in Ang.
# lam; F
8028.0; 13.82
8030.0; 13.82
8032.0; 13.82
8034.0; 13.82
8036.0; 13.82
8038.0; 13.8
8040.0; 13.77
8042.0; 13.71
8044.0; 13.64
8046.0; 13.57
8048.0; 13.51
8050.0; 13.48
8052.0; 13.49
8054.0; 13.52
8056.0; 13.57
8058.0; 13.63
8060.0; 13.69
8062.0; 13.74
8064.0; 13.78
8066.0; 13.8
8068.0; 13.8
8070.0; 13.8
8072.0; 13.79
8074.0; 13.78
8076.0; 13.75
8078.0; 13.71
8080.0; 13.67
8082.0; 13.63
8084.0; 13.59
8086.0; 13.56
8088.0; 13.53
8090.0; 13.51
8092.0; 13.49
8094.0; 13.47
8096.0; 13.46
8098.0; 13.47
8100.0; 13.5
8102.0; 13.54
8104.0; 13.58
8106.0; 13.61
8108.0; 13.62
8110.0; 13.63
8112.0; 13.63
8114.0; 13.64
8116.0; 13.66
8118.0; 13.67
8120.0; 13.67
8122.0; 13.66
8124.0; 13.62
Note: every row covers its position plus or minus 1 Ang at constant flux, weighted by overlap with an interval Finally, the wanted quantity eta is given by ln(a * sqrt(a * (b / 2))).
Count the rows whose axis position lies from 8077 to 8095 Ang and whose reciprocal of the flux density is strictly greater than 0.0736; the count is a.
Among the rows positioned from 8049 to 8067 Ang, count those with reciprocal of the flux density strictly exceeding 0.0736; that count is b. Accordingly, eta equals 2.8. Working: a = 5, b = 4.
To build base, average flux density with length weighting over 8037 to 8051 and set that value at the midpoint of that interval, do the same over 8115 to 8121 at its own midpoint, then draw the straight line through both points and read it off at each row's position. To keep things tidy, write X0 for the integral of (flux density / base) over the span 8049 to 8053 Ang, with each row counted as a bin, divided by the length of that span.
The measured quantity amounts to 0.99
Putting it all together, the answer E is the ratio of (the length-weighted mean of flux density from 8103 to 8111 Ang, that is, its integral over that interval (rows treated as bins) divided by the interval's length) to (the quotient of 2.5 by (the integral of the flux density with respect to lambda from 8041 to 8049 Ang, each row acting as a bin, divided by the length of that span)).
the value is 74.1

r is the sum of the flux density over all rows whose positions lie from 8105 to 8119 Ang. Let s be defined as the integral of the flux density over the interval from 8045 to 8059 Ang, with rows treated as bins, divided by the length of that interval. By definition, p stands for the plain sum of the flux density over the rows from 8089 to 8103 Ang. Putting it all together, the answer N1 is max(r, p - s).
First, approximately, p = 94.4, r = 95.5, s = 13.5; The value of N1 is 95.5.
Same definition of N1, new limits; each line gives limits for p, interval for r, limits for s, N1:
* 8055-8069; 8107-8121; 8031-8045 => 95.5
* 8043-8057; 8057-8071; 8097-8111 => 96.2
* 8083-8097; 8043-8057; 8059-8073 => 94.8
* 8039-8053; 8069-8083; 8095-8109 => 96.1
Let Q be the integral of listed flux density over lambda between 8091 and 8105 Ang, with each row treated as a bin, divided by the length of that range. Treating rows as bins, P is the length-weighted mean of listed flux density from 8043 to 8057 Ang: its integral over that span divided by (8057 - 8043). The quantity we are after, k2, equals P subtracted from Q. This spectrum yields -0.04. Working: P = 13.5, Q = 13.5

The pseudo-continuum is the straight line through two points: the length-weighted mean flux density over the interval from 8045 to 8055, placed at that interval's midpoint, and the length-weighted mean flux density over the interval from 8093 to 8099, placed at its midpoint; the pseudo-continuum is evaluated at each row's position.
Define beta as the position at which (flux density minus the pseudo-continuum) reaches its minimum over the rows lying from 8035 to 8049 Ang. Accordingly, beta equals 8048.0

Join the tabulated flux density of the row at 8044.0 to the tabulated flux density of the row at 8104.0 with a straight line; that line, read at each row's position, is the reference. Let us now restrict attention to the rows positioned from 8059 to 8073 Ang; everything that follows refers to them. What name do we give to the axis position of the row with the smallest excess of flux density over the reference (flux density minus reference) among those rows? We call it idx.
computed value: 8060.0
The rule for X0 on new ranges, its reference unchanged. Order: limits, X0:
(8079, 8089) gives 1.00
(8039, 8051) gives 1.00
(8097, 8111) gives 0.99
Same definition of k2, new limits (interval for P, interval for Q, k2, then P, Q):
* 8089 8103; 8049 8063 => 0.10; 13.5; 13.6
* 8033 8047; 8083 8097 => -0.22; 13.7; 13.5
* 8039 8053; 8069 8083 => 0.14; 13.6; 13.7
